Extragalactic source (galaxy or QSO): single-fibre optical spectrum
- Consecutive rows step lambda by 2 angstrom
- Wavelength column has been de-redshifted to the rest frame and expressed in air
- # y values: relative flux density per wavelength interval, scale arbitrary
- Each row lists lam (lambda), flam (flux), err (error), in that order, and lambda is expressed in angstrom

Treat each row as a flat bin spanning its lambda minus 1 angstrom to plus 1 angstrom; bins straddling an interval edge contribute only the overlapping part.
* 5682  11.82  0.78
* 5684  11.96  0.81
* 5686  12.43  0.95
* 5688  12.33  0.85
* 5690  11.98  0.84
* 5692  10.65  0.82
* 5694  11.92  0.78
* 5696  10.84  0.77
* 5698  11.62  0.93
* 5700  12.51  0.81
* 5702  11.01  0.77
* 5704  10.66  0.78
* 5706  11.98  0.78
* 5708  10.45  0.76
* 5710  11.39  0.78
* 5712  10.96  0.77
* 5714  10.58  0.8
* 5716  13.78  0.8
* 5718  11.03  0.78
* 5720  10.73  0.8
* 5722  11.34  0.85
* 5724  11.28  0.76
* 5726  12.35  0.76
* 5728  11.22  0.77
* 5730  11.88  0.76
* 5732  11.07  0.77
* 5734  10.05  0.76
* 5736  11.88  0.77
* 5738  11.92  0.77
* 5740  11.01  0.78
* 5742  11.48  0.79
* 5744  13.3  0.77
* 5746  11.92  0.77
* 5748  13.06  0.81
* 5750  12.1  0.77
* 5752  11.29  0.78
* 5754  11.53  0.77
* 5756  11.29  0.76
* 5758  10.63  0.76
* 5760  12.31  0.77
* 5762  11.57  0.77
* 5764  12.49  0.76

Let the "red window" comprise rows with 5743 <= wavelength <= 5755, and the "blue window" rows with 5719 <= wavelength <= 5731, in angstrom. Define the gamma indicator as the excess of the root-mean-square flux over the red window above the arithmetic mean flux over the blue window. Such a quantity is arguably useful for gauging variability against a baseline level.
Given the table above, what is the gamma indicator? 0.76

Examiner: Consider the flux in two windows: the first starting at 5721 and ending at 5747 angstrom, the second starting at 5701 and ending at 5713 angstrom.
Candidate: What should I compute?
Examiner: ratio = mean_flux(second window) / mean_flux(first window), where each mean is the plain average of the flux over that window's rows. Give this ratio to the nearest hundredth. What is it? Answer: 0.96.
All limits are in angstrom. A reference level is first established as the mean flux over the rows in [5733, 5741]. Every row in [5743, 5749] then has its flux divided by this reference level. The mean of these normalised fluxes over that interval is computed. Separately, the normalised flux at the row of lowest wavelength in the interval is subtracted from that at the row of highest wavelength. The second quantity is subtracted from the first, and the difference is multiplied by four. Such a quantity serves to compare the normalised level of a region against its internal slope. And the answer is 4.64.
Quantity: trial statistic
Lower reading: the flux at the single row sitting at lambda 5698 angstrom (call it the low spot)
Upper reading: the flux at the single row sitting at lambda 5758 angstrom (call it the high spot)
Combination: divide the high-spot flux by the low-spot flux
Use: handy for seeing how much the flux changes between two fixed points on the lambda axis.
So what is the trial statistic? 0.91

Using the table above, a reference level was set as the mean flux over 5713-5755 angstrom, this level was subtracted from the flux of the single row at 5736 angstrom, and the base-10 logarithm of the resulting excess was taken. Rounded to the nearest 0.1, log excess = -0.7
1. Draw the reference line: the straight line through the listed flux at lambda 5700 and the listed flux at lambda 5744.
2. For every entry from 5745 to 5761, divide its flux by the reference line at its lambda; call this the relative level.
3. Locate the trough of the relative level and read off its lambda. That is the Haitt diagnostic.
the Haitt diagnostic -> 5758 angstrom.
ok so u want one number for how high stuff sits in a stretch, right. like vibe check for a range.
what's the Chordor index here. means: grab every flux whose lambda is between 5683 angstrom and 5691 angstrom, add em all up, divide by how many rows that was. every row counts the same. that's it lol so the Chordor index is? 12.2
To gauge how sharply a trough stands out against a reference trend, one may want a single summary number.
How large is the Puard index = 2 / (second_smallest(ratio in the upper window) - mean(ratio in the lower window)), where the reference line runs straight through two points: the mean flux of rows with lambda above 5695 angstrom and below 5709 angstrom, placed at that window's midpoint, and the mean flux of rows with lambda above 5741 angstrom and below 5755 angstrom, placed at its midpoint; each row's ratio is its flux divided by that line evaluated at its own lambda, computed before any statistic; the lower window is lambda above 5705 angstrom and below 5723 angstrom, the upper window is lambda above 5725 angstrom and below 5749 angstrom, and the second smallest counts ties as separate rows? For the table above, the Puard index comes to -30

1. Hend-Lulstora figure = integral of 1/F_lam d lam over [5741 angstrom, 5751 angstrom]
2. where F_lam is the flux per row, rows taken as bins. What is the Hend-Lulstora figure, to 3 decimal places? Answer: 0.811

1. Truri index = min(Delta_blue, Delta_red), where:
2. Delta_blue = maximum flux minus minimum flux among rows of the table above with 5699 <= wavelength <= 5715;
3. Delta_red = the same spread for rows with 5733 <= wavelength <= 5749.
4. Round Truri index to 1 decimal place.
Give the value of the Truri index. 2.1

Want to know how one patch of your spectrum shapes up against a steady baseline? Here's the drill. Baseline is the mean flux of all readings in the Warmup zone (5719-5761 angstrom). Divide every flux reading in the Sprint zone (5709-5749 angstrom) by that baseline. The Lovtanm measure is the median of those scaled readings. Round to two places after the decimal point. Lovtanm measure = 0.98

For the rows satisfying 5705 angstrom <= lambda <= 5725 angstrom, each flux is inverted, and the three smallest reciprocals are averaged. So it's 0.0813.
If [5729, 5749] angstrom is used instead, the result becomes 0.0786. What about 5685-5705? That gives 0.0805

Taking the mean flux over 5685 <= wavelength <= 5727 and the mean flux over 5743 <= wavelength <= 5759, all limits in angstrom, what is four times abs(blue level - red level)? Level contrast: 1.5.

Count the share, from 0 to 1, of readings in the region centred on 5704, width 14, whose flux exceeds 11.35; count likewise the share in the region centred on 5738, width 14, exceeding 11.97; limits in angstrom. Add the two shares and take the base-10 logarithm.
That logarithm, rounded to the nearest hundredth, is -0.15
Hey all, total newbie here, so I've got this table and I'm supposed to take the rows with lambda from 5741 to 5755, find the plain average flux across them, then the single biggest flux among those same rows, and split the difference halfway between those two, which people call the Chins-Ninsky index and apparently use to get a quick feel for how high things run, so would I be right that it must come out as 12.7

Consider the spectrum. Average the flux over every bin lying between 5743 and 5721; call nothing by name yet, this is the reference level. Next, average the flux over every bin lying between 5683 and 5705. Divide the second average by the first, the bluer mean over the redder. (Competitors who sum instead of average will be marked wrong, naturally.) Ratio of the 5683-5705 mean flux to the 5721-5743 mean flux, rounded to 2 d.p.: 1.02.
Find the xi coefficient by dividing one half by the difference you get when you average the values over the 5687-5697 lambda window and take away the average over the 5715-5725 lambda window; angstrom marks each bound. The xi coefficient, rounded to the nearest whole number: -6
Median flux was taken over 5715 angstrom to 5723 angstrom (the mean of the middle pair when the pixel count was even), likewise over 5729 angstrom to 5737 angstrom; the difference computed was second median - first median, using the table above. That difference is 0.29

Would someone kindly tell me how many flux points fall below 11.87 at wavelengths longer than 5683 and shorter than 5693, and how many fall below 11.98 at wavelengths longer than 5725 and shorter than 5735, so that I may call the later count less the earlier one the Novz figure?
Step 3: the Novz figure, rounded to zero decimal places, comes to 3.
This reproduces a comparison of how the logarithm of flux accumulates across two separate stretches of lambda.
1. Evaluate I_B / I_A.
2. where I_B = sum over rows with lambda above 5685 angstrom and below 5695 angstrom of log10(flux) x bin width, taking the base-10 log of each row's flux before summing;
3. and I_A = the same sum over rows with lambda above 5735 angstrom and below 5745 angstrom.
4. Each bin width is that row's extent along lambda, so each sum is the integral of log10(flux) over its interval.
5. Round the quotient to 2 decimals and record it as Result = 1.00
